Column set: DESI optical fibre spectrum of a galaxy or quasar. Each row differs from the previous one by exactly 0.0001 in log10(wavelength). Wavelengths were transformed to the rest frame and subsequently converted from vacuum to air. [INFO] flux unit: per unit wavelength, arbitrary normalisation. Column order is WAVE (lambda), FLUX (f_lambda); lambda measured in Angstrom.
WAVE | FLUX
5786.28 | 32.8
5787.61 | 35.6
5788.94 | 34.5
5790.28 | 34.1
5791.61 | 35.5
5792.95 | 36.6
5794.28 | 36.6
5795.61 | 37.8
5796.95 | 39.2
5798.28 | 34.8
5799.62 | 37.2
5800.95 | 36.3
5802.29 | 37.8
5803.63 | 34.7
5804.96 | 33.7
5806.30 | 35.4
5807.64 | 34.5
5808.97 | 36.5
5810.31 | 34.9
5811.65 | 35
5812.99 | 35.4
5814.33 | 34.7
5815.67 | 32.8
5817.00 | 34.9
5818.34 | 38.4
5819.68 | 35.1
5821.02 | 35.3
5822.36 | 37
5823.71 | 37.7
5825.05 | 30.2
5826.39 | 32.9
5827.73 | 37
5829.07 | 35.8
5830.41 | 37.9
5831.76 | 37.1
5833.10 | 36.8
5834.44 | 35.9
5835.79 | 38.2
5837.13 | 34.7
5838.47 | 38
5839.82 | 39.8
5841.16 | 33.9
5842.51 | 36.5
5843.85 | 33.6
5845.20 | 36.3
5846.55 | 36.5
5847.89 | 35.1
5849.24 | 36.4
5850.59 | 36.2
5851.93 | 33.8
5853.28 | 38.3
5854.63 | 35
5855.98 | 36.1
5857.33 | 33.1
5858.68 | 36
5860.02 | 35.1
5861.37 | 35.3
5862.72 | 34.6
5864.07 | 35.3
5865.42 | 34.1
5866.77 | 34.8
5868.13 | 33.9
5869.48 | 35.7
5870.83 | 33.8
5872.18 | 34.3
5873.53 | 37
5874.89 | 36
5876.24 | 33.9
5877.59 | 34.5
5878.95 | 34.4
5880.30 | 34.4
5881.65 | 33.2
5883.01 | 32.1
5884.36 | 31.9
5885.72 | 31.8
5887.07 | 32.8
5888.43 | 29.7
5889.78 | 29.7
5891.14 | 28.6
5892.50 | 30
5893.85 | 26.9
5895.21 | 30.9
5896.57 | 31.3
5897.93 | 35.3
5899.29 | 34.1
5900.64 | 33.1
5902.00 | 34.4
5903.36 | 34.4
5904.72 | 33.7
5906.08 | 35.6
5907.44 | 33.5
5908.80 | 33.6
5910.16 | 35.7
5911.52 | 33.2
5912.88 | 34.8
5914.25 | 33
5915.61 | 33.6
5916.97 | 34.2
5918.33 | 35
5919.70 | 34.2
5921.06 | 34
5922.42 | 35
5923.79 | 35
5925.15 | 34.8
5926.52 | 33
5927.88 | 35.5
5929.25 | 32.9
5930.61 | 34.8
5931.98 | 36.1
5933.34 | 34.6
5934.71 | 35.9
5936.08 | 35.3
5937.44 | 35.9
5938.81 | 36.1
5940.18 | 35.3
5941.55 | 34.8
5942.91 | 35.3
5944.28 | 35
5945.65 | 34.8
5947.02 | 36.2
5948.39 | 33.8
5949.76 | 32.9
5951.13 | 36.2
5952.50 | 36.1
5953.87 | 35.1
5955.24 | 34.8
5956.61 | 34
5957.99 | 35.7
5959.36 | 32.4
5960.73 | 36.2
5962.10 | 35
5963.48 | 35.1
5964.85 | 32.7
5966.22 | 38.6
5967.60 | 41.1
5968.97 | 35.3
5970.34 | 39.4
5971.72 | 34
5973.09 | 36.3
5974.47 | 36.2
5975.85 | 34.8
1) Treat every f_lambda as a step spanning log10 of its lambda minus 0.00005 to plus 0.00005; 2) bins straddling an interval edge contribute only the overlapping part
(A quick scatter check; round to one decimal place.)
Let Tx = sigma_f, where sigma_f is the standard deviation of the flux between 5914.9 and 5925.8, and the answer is 0.5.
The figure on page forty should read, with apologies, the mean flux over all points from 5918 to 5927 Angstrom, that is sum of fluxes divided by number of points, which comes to 34.4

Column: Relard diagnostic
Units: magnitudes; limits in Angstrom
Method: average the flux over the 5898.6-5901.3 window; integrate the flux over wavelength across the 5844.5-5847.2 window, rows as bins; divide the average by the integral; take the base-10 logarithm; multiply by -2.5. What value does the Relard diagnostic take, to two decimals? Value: 1.16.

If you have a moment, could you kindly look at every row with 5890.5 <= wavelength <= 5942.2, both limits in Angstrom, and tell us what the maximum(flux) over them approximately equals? 36.1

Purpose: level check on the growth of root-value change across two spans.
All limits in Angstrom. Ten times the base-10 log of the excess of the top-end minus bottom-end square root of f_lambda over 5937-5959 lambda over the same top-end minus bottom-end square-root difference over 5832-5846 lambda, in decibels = -16.1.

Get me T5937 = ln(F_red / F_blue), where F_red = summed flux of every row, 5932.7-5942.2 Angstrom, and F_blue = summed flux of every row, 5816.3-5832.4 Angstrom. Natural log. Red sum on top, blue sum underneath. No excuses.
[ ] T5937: -0.55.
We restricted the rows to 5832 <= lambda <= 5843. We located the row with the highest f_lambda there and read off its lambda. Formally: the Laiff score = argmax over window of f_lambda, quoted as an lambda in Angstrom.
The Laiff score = 5839.82 Angstrom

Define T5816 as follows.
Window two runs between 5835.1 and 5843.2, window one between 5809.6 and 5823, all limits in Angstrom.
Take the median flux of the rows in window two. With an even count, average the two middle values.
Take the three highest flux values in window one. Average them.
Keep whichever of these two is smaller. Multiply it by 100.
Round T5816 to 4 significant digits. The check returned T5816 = 3693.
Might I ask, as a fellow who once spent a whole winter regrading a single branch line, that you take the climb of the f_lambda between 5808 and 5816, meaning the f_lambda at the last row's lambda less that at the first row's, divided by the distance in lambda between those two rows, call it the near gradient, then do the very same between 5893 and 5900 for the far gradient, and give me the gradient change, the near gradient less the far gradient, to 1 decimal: -1.9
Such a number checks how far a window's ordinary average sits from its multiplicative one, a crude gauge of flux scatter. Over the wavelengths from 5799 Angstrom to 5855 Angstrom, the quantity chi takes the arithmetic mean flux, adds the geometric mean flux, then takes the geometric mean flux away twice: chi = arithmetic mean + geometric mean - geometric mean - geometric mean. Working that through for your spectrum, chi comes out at 0.05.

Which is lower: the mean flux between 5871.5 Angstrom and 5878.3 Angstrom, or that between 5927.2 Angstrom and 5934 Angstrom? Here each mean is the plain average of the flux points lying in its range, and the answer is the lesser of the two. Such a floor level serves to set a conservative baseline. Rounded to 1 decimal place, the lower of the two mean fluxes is 34.8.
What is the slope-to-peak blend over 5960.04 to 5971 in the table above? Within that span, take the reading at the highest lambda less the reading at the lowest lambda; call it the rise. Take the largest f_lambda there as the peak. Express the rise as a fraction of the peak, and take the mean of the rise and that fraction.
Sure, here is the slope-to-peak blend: 1.6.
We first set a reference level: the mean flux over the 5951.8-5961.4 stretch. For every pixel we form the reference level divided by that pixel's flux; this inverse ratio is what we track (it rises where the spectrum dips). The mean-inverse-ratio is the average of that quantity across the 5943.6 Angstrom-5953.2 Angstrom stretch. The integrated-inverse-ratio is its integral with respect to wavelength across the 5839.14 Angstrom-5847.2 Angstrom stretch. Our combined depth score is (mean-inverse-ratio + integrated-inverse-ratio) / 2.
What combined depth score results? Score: 4.4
